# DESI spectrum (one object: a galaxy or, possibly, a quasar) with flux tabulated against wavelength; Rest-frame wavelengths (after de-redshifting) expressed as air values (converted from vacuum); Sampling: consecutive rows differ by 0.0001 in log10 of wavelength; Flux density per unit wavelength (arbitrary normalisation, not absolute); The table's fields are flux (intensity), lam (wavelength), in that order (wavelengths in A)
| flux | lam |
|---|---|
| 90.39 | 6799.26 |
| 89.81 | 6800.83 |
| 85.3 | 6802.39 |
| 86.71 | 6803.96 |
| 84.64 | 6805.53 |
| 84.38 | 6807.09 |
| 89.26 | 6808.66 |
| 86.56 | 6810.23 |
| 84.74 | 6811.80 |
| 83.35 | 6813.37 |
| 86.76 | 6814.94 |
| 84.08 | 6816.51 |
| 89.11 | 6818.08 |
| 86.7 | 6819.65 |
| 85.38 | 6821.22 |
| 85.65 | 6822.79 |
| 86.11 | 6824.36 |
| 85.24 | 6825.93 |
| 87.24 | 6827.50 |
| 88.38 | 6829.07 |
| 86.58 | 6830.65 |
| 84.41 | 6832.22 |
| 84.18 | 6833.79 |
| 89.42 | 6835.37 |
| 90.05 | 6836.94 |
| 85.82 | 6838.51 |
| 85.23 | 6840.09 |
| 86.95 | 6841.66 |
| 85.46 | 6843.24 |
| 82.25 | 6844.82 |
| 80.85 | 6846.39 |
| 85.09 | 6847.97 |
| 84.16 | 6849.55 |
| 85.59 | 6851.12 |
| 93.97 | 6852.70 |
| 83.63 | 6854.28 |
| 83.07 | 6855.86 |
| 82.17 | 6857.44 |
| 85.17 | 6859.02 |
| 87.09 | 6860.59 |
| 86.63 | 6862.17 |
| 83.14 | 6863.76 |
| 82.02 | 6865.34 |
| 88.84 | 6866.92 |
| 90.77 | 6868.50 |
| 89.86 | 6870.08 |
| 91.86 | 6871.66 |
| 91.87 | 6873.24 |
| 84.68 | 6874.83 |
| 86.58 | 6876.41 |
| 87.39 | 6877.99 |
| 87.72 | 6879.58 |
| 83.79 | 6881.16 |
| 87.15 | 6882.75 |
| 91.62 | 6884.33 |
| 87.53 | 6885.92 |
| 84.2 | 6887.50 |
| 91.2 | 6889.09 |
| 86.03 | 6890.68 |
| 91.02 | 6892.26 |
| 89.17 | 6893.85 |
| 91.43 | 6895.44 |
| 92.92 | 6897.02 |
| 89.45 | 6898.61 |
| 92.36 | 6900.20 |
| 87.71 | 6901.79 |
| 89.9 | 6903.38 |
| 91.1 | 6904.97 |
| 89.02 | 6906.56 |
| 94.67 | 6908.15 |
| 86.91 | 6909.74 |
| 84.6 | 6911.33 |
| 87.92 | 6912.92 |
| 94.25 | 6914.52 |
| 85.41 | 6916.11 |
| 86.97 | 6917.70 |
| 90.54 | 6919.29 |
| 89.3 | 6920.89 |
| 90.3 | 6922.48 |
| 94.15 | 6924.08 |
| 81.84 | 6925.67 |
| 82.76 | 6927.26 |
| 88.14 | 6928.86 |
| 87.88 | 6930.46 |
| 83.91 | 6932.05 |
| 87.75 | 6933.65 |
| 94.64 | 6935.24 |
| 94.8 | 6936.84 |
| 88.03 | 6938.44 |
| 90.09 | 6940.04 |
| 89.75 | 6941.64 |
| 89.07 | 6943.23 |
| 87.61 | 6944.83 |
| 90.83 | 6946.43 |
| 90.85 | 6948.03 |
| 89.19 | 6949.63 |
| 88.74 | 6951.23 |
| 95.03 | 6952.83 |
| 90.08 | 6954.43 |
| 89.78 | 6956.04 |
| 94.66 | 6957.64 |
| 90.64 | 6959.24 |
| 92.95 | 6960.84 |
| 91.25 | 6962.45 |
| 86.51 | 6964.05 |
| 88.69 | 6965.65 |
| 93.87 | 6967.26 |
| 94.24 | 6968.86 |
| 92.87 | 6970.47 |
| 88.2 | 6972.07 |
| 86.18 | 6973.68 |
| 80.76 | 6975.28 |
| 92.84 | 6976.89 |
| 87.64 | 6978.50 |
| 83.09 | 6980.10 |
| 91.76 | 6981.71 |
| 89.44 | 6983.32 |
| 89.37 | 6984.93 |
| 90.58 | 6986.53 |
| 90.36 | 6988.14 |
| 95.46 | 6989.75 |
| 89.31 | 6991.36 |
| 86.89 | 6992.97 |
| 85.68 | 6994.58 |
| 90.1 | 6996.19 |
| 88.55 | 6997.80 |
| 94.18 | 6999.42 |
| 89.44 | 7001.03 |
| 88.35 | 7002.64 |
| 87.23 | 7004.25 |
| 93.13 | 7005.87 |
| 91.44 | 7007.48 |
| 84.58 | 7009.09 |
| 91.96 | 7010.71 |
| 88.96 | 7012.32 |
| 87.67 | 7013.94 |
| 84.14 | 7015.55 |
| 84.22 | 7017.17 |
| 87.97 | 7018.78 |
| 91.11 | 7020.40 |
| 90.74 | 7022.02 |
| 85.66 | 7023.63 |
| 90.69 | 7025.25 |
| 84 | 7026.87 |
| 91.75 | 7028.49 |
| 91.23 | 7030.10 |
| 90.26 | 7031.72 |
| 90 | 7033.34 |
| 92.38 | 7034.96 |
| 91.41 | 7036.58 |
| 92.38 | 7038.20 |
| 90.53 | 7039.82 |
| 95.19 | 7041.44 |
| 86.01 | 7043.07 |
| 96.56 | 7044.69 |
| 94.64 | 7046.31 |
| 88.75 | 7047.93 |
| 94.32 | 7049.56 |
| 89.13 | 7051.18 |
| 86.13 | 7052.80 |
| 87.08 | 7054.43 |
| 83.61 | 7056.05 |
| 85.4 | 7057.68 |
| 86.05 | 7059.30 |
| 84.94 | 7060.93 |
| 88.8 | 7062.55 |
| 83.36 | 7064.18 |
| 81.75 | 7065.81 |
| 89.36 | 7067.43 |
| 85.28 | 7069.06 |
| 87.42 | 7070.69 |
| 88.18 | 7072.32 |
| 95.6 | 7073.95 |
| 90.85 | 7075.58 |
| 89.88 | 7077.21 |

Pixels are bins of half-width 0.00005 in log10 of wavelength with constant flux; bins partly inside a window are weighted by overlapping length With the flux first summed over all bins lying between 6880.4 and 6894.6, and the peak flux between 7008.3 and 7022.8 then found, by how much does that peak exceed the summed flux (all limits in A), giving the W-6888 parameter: -700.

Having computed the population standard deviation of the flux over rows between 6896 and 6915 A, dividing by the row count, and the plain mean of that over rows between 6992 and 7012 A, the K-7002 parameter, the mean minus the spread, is 86.3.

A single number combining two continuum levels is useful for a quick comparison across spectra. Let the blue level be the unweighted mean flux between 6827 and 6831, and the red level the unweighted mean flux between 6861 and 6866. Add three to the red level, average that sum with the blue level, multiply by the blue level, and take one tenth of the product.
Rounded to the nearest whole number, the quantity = 762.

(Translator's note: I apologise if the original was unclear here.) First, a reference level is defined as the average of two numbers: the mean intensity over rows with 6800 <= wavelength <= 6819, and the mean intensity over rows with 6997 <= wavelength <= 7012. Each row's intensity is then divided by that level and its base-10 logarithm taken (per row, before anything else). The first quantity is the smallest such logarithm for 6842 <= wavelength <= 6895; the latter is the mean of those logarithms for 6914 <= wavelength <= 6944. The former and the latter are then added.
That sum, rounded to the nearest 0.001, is -0.033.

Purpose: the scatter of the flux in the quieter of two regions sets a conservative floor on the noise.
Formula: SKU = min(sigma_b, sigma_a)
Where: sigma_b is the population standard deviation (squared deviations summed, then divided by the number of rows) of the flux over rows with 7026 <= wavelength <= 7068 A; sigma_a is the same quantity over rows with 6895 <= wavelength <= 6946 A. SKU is 3.4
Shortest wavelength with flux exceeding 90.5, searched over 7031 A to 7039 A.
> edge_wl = 7034.96 A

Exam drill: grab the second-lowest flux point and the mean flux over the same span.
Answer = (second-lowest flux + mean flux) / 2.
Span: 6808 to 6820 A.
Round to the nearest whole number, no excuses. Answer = 85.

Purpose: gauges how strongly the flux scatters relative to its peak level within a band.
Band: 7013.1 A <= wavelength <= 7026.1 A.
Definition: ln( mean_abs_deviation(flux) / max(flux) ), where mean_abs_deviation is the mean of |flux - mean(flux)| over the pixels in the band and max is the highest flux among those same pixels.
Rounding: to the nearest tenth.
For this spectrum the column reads -3.7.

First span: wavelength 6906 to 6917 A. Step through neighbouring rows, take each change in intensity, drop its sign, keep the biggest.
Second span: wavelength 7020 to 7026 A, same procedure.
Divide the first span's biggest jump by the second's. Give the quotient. 1.74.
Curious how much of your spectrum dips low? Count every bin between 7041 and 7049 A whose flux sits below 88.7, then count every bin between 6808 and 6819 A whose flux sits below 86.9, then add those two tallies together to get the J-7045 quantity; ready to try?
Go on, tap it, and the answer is 6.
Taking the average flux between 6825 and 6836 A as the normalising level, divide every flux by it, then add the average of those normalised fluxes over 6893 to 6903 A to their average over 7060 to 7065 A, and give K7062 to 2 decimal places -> 2.04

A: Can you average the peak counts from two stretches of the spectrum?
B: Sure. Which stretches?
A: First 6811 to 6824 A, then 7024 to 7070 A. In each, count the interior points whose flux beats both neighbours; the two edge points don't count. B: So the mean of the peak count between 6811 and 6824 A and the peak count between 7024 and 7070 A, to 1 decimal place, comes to 6.0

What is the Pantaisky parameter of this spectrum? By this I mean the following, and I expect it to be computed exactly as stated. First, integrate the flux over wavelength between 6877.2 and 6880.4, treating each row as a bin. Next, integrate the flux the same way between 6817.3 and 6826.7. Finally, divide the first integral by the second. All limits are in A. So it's 0.34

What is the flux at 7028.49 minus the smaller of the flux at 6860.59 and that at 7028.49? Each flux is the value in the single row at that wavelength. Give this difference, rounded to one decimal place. 4.7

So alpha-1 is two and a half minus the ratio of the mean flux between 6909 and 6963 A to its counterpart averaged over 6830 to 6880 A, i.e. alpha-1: 1.46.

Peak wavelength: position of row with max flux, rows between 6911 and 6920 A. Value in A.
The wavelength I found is 6914.52 A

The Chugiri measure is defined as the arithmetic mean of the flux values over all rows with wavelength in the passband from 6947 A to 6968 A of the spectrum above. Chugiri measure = 90.9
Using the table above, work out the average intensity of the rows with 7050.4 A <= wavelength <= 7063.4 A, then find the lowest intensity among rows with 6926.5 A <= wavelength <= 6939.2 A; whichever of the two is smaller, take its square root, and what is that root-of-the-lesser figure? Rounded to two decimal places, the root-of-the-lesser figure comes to 9.10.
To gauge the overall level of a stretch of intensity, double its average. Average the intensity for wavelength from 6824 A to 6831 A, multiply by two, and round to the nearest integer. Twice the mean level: 173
